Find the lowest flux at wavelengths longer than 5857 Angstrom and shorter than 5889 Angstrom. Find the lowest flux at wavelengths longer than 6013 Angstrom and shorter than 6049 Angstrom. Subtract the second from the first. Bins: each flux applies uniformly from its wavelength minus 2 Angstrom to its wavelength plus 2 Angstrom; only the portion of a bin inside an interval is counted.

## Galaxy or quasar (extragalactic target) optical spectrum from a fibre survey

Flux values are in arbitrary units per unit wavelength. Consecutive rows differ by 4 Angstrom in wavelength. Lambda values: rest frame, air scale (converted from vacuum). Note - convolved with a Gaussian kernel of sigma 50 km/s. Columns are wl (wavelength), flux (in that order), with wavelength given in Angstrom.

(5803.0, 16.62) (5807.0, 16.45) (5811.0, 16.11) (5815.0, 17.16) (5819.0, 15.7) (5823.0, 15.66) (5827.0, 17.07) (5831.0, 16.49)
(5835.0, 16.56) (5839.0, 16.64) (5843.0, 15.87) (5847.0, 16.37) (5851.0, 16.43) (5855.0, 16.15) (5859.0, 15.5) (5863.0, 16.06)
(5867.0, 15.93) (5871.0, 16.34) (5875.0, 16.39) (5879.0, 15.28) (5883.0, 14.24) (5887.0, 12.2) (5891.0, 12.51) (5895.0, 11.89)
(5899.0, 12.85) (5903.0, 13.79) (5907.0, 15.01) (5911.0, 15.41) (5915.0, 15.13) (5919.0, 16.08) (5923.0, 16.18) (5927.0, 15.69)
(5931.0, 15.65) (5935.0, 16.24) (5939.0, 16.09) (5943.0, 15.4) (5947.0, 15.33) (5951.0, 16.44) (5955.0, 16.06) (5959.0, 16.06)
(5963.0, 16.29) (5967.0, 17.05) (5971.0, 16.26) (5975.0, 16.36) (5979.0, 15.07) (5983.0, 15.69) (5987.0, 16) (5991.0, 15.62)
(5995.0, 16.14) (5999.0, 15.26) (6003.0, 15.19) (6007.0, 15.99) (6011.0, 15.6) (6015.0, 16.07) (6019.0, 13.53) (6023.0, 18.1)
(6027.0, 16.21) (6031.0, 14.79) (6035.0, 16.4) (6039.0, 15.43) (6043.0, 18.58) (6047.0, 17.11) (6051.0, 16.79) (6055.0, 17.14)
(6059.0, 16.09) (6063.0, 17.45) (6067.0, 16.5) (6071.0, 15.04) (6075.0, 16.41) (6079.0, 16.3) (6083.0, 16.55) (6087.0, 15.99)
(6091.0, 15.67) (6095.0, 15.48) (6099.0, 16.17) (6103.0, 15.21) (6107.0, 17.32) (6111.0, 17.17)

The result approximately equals -1.3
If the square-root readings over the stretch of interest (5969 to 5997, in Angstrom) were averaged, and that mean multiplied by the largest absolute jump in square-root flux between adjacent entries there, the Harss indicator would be 0.6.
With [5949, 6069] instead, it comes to 2.3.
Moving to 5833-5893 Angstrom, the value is 1.1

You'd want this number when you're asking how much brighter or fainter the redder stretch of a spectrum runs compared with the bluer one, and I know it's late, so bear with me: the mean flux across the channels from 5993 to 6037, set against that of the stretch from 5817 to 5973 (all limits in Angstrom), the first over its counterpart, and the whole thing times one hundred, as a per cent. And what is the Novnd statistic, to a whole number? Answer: 101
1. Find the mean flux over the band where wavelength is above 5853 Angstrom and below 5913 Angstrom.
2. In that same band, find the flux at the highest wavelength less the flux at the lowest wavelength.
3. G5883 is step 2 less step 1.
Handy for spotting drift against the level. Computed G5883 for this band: -15.4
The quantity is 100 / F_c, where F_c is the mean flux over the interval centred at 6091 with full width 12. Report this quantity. 6.4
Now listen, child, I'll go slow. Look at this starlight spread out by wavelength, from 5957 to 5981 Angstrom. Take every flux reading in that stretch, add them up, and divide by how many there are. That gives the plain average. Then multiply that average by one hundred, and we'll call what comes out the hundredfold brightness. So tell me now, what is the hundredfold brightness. 1618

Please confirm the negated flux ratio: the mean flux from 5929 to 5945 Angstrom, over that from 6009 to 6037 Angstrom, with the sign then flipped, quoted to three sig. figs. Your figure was -1.00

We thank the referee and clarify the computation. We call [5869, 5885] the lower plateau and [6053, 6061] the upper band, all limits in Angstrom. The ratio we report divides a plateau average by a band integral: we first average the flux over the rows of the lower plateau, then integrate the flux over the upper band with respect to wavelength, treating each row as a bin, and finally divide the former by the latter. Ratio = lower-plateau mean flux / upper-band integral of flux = 0.12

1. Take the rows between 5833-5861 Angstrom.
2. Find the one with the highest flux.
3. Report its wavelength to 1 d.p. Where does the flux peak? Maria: 5839.0 Angstrom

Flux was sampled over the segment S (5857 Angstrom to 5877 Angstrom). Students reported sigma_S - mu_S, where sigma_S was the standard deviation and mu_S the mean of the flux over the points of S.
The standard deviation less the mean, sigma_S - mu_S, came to -15.7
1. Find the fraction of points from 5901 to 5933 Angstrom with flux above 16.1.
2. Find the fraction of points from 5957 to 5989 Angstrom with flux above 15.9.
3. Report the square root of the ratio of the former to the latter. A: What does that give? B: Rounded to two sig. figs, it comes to 0.41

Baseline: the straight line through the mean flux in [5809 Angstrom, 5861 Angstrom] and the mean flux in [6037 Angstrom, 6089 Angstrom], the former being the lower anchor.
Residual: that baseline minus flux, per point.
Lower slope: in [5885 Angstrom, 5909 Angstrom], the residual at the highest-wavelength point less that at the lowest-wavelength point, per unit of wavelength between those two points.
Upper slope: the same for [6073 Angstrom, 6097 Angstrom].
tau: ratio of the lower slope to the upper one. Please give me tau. -2.9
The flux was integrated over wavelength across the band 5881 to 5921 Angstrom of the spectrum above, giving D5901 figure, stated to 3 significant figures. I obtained 556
